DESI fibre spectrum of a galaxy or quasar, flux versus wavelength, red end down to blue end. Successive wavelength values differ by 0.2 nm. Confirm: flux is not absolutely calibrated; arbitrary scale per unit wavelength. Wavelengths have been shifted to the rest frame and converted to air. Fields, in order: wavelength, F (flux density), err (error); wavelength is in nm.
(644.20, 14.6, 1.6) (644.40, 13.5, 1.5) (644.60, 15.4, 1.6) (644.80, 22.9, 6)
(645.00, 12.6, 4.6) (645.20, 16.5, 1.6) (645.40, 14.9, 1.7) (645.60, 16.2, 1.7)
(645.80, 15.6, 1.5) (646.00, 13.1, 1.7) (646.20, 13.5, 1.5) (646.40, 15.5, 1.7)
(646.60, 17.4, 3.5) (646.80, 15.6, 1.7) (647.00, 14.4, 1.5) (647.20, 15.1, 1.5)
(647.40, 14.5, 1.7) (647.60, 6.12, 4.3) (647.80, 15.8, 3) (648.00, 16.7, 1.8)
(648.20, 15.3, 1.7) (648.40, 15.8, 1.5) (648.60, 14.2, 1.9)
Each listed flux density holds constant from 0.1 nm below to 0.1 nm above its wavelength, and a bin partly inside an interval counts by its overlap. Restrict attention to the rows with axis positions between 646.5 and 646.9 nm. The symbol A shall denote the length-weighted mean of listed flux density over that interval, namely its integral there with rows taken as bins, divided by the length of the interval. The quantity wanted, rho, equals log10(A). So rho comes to 1.22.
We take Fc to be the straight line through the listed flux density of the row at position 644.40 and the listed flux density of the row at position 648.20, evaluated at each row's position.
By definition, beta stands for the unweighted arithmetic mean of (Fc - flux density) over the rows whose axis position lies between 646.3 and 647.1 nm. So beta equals -1.1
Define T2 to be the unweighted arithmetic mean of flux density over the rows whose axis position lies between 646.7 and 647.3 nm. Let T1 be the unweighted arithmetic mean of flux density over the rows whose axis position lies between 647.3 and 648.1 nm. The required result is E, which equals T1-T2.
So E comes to -1.8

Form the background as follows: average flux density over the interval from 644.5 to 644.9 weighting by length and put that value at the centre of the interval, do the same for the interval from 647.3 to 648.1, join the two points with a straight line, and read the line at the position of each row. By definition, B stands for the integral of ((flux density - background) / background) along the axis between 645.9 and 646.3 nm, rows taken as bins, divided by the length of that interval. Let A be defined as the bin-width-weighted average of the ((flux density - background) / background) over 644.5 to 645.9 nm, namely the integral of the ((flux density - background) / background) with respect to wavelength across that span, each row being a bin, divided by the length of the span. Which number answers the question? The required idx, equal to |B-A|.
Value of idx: 0.09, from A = -0.10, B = -0.19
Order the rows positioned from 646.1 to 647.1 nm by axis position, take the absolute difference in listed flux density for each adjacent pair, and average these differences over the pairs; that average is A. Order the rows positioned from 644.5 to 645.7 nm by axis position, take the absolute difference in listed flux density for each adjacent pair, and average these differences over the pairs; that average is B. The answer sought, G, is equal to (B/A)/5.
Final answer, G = 0.57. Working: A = 1.7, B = 4.9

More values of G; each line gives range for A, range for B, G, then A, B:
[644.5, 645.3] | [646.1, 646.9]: 0.05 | 7.2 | 1.9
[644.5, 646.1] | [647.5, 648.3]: 0.20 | 4.0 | 4.0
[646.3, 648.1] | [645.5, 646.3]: 0.07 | 3.1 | 1.2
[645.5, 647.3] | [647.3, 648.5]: 0.60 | 1.4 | 4.2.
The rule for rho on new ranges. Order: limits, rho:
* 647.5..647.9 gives 1.04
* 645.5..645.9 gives 1.20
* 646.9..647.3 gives 1.17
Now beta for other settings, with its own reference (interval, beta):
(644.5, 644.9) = -5.5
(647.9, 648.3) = -0.7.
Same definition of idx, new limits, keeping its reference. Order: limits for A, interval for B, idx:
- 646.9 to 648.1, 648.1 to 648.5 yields 0.27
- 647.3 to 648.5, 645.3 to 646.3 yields 0.24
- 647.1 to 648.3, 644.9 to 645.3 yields 0.26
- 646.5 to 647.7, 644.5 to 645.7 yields 0.06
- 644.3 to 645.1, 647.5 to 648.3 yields 0.21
